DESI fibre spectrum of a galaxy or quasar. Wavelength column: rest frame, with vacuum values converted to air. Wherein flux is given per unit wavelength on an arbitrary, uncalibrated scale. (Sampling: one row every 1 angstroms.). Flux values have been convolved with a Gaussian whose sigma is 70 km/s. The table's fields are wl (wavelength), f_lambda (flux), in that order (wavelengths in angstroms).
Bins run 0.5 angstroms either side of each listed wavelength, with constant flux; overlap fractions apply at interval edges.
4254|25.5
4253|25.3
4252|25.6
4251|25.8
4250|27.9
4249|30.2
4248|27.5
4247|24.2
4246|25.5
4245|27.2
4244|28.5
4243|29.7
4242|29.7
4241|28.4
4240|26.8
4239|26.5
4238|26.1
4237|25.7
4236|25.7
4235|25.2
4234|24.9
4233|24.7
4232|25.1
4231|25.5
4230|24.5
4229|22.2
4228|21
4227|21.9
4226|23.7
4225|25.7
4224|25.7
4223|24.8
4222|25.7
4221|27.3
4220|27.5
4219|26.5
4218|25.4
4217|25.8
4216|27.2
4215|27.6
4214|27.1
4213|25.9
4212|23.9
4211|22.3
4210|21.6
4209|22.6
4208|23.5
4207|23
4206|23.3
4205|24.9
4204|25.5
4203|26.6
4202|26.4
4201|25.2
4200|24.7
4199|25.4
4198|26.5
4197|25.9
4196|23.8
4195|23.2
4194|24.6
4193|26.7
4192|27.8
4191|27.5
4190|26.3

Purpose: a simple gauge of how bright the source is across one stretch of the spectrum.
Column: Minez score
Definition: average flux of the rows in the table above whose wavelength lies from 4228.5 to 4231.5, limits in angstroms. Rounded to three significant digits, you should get 24.1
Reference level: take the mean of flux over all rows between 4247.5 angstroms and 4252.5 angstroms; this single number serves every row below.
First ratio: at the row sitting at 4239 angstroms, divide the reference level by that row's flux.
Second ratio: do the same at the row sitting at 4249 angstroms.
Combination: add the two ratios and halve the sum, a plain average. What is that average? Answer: 0.97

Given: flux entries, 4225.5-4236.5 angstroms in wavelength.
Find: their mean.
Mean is 24.0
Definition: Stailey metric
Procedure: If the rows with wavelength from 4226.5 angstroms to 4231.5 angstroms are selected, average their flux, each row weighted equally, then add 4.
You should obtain 27.0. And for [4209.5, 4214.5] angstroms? 28.2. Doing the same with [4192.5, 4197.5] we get 28.8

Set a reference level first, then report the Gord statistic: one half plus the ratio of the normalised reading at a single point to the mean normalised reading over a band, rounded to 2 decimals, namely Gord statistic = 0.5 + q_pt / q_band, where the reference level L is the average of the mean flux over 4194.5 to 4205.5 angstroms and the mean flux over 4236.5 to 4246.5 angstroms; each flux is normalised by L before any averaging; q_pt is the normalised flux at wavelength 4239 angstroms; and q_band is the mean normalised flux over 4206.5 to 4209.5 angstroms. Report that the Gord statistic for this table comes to 1.65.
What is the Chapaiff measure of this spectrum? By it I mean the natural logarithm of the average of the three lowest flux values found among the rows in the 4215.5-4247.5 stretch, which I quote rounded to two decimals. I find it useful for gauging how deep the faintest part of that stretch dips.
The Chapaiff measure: 3.08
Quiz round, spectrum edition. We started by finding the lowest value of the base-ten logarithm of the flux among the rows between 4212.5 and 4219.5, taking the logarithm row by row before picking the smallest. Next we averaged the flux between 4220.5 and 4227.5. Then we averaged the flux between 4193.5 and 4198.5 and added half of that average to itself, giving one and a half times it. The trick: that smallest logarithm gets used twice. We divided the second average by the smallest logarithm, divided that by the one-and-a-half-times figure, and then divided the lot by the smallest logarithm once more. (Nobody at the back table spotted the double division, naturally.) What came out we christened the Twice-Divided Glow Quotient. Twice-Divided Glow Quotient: 0.34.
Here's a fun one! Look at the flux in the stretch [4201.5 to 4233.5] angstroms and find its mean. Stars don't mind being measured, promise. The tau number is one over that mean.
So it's 0.040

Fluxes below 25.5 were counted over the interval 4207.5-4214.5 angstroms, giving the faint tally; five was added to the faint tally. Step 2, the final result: 10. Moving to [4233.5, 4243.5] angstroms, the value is 7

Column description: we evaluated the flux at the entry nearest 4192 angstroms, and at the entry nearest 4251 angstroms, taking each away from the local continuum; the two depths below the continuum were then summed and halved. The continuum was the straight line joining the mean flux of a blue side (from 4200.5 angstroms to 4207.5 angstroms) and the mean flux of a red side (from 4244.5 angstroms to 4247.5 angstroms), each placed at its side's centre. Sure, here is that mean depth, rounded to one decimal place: -1.5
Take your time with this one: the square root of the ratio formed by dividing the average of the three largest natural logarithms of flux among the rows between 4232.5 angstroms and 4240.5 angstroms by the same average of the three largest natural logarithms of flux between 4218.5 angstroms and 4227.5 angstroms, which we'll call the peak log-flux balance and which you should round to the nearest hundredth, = 1.00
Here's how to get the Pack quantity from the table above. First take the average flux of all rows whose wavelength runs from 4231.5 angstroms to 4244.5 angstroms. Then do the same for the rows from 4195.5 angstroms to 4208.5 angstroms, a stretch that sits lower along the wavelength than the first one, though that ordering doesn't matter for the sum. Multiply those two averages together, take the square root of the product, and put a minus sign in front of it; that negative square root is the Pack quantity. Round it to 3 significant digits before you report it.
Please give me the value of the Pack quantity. -25.8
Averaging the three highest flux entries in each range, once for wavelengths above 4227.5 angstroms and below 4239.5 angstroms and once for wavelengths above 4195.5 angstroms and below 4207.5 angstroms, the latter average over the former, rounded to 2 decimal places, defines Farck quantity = 1.02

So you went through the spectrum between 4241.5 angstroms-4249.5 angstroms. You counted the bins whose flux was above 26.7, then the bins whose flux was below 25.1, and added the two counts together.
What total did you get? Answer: 7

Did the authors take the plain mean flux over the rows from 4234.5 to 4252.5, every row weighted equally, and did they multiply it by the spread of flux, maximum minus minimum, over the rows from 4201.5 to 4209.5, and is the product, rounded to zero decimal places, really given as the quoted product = 108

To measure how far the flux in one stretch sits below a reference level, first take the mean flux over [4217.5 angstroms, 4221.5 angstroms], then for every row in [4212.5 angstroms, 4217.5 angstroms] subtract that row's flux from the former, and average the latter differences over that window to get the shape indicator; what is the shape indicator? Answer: 0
